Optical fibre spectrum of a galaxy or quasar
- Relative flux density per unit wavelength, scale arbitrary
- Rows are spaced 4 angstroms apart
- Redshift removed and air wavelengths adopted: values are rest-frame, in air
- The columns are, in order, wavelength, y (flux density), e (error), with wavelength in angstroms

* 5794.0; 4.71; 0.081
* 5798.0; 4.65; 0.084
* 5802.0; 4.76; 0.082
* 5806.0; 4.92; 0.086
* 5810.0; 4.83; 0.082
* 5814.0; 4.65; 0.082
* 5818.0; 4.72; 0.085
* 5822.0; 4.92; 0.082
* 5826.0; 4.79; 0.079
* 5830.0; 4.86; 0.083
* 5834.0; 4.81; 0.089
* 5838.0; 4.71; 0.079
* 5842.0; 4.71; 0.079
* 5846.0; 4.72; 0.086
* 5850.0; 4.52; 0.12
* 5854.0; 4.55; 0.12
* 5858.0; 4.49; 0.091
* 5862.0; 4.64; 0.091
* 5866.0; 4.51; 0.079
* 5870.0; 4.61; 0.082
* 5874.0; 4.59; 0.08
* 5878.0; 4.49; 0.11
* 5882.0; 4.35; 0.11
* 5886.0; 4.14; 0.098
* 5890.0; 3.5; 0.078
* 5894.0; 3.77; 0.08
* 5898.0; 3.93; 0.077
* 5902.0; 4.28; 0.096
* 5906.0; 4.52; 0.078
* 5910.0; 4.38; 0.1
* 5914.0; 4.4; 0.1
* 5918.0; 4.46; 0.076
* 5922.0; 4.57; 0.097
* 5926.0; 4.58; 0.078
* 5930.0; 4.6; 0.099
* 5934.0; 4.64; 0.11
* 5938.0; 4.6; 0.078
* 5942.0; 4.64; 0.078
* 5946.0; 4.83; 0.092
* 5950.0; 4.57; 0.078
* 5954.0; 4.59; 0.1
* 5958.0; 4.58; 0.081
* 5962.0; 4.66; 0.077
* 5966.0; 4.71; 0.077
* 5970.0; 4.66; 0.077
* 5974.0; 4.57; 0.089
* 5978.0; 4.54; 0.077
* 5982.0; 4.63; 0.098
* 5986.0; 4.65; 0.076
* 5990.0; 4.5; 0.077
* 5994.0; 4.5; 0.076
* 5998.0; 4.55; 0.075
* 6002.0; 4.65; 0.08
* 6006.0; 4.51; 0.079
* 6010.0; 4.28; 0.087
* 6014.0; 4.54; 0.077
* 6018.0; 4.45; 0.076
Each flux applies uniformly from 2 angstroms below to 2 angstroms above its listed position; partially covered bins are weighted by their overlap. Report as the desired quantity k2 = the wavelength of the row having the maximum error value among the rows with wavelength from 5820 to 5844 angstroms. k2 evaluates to 5834.0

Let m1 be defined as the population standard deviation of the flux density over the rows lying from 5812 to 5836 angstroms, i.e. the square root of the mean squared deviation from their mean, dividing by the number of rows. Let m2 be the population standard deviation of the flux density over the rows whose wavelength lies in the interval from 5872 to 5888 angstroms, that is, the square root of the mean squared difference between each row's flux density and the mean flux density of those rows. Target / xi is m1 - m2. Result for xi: -0.08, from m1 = 0.088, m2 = 0.17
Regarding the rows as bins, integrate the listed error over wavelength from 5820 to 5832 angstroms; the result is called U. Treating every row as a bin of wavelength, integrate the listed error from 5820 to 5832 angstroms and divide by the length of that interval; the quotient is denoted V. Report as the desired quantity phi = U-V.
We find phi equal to 0.89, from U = 0.98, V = 0.081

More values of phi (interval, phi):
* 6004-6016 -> 0.89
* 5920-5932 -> 1.00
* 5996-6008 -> 0.86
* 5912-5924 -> 1.00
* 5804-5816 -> 0.92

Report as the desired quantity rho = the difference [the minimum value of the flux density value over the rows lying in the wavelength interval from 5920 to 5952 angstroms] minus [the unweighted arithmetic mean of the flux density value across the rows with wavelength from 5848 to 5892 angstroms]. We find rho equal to 0.17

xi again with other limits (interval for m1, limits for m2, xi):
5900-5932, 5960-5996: 0.03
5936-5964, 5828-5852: -0.02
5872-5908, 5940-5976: 0.27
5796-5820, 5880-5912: -0.23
